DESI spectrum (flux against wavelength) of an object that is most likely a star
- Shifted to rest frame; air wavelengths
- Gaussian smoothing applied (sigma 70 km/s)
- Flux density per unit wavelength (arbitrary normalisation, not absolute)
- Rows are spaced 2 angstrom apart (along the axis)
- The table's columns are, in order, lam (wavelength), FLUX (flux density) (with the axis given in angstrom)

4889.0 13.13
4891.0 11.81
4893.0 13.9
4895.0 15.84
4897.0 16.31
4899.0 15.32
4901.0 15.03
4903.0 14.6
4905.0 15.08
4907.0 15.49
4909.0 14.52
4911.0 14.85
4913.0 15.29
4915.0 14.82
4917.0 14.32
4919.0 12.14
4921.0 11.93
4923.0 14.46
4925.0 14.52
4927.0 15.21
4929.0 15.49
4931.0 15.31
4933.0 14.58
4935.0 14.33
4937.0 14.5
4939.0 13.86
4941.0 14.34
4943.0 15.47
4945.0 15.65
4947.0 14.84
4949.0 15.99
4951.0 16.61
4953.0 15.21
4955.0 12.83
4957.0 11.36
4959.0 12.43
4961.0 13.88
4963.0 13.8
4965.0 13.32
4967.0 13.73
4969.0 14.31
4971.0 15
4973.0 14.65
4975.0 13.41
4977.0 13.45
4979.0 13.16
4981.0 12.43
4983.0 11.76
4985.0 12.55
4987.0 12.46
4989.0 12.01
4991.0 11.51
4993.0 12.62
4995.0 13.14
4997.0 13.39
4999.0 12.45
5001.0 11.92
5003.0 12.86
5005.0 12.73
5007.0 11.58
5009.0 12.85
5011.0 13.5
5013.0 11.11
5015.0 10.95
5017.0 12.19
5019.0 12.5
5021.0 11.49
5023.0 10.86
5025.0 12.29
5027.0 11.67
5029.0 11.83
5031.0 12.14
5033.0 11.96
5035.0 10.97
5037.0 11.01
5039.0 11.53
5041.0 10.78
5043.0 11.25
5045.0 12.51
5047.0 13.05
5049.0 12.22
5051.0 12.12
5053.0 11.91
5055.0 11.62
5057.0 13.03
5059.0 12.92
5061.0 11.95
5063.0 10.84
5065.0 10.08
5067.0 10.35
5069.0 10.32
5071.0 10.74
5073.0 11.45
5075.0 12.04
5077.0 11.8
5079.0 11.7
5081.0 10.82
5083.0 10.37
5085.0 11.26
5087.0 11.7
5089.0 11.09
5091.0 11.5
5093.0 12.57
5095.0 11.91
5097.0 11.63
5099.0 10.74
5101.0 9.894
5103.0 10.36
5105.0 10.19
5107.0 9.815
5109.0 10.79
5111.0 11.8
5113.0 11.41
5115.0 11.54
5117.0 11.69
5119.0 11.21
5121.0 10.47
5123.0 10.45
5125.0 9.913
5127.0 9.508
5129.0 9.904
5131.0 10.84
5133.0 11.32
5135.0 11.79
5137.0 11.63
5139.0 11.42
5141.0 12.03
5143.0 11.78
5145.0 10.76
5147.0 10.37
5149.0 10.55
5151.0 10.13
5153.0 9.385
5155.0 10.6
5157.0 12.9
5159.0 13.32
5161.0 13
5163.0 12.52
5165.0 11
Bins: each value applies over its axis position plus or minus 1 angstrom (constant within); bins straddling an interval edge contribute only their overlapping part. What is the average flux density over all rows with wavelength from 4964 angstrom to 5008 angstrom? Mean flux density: 12.9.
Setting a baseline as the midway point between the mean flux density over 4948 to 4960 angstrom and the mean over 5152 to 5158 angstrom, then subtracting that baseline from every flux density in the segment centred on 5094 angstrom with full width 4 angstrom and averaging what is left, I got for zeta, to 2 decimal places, -0.28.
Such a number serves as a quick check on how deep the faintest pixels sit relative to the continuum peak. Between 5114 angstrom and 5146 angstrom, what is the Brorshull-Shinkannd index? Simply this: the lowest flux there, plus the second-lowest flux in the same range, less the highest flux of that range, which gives 7.4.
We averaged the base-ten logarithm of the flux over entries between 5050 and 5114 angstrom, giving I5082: 1.05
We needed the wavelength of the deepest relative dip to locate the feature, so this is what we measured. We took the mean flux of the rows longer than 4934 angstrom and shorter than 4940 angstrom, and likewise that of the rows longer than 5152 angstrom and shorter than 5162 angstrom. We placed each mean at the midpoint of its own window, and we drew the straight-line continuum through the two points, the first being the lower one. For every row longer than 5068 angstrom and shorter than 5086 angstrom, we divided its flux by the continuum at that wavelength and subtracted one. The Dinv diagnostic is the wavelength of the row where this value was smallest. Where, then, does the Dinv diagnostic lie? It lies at 5069.0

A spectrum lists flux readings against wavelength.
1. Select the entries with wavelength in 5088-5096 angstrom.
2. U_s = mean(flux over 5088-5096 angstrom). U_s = 11.8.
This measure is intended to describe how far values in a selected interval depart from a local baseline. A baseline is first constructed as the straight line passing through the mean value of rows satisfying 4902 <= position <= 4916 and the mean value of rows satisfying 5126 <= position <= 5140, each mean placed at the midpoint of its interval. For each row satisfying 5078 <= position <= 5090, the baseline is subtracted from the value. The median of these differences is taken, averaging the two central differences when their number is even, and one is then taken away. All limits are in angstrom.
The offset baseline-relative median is -1.6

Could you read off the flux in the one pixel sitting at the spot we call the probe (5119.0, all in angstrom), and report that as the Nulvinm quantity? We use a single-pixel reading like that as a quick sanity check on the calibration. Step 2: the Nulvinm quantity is 11.21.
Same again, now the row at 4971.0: 15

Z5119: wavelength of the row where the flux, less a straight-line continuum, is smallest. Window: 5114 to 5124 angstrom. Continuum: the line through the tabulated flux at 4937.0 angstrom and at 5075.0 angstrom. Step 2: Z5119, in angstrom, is 5121.0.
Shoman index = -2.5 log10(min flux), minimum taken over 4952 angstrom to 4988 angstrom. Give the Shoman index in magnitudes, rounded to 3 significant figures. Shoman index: -2.64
